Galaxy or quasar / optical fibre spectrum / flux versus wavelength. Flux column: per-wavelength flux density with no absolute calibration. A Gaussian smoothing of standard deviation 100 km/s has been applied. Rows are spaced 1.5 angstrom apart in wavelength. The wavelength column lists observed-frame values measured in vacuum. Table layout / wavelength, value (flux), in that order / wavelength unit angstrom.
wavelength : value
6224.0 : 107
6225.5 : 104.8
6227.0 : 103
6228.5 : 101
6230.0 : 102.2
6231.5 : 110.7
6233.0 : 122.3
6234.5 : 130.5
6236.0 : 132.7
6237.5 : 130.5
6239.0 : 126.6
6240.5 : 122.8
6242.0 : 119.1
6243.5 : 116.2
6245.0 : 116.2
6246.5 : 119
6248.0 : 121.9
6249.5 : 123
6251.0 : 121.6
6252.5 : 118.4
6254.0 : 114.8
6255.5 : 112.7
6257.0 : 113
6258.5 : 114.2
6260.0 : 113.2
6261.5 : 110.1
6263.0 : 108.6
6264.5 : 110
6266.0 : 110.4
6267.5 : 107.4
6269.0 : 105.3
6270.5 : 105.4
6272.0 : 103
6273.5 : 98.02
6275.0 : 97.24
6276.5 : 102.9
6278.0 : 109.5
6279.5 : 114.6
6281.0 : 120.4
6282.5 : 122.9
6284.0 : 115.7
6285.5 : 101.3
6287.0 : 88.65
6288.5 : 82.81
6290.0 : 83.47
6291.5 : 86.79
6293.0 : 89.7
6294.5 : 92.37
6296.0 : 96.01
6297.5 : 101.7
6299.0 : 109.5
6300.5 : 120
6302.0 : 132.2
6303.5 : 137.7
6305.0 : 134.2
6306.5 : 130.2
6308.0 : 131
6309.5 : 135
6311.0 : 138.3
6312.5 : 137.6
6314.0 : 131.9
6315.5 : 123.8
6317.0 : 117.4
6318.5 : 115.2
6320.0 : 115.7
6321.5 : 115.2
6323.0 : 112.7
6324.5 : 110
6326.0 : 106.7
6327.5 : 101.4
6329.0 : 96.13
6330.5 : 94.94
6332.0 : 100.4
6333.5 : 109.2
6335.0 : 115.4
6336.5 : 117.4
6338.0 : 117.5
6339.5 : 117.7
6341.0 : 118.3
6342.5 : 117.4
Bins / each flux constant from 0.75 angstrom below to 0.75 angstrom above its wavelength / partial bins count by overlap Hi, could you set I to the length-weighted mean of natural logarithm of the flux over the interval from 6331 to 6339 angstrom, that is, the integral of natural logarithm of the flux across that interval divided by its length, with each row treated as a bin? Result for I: 4.7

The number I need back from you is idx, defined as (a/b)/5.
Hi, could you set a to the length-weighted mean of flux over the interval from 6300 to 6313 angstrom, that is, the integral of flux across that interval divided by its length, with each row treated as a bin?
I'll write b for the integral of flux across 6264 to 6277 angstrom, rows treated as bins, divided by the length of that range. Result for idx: 0.26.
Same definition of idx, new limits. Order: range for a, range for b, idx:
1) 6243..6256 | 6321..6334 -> 0.23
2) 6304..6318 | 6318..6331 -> 0.24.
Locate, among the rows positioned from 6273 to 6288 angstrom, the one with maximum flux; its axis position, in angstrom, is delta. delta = 6282.5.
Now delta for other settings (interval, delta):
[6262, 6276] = 6266.0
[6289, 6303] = 6302.0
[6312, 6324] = 6312.5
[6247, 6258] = 6249.5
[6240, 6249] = 6240.5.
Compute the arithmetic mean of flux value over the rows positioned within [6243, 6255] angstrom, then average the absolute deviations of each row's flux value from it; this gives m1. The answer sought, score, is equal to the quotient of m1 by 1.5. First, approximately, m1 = 2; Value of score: 1.7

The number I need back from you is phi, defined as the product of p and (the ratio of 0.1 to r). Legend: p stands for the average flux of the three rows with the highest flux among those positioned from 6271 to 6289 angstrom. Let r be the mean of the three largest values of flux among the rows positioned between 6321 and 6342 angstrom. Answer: 0.102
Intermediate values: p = 120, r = 118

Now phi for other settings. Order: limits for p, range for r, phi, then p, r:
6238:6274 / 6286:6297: 0.134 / 124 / 93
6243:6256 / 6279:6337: 0.089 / 122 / 138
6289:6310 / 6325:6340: 0.115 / 136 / 118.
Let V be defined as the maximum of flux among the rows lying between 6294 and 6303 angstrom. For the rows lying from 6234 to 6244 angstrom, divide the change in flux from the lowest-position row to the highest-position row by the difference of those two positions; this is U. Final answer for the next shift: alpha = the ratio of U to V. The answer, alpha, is -0.012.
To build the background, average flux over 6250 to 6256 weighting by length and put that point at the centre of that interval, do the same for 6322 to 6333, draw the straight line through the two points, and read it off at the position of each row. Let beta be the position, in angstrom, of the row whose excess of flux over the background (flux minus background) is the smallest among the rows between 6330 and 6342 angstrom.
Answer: 6330.5 angstrom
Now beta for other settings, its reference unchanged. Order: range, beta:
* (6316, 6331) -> 6330.5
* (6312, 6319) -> 6318.5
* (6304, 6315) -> 6306.5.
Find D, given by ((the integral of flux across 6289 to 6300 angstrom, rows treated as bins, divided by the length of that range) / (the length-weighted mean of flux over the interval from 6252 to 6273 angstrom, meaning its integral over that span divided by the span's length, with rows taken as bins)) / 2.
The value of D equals 0.43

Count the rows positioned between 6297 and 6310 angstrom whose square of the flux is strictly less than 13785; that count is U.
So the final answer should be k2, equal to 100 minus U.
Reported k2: 98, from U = 2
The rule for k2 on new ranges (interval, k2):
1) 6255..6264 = 94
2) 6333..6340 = 97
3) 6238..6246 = 98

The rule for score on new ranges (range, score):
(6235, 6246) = 3.7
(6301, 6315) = 1.7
